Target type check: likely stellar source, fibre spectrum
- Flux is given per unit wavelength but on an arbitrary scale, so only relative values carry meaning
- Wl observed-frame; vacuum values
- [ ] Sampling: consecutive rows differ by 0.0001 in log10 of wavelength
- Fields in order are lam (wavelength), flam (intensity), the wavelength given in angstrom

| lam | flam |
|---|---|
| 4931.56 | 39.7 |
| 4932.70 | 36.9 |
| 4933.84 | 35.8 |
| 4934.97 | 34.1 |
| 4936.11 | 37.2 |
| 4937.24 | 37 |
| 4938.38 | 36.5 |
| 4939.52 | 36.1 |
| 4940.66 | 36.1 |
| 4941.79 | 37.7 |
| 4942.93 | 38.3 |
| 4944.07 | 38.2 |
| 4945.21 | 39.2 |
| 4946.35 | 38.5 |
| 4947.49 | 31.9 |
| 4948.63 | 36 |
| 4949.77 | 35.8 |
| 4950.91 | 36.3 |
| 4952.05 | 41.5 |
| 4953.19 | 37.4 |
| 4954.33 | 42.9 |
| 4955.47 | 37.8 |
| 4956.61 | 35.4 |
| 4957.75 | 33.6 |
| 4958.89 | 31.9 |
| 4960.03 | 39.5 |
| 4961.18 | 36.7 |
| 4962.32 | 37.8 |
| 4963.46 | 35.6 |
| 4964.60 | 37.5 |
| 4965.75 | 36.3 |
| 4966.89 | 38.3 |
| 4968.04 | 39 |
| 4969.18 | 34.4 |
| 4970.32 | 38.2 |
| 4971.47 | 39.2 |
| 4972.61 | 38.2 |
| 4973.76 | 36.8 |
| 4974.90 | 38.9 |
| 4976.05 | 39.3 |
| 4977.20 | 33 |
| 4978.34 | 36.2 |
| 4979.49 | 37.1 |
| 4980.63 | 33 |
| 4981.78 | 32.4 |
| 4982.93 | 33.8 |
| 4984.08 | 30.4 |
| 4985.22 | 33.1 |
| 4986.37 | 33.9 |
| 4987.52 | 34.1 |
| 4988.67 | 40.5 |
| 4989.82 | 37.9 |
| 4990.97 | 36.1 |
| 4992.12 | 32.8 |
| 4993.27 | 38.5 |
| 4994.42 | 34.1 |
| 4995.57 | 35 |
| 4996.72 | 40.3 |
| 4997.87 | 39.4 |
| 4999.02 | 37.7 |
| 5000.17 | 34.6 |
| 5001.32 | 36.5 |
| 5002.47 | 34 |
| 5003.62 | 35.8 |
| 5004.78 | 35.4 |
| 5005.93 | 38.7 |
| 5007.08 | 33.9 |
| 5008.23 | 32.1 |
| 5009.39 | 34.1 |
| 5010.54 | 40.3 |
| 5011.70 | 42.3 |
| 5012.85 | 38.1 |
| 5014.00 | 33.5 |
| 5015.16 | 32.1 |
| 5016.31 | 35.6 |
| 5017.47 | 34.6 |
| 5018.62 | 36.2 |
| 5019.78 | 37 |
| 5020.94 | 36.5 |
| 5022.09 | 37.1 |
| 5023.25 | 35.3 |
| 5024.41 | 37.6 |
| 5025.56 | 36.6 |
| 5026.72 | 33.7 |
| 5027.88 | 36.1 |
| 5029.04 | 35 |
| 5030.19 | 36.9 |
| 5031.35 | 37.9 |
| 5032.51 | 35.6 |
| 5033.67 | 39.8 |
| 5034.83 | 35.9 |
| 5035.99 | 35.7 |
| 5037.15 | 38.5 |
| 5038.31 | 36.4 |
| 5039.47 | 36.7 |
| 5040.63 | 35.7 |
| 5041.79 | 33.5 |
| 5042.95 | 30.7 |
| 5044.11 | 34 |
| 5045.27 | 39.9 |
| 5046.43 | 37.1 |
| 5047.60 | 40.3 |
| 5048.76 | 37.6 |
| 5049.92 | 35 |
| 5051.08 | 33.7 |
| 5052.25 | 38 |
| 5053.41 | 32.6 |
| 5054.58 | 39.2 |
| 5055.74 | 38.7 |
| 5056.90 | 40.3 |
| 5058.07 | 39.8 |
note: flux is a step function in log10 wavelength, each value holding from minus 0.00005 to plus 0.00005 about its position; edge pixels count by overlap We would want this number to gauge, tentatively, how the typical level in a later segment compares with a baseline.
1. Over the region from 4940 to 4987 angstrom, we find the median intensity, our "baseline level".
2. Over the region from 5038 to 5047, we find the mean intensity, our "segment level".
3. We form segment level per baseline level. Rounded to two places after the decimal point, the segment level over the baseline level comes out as 0.96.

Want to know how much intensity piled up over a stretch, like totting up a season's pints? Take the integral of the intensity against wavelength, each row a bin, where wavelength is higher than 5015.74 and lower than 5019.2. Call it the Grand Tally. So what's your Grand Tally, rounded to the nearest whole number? 123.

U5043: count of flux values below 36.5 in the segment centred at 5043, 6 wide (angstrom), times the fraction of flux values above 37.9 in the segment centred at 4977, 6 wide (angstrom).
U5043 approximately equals 1.6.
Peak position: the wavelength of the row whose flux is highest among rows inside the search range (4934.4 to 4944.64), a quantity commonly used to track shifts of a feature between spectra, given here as 4942.93 angstrom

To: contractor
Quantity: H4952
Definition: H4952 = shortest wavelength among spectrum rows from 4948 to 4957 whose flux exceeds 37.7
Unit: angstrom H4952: 4952.05 angstrom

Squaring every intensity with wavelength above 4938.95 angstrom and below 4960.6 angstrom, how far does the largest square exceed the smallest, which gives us 823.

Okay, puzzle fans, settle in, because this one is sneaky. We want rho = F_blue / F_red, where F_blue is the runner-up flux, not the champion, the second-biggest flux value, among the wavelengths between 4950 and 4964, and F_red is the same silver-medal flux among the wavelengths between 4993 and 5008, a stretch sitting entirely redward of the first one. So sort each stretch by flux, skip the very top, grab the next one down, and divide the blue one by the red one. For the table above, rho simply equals 1.05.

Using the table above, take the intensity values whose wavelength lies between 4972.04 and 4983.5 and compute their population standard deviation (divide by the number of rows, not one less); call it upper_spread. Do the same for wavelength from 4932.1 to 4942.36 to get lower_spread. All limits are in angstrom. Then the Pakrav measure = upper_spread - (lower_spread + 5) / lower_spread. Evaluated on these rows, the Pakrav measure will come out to -3.6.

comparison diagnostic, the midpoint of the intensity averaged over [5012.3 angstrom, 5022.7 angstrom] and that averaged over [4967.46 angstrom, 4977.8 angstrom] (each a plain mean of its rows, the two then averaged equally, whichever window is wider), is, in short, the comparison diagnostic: 36.5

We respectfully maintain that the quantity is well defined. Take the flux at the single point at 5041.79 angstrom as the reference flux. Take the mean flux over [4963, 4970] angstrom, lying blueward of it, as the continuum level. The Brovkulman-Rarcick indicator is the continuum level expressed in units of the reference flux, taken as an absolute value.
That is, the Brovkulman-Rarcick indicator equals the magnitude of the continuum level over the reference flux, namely 1.10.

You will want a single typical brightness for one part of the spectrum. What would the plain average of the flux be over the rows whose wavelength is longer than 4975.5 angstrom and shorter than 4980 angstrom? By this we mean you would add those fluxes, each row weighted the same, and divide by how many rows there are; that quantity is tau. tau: 36.4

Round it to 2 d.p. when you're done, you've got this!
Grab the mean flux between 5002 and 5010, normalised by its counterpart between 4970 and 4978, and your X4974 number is 0.93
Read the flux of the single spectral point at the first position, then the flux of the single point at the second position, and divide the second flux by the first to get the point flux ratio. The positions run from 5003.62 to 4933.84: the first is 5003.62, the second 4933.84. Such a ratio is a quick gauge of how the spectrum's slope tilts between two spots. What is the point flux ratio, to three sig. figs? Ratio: 1.00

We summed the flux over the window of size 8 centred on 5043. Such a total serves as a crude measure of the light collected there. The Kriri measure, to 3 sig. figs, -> 248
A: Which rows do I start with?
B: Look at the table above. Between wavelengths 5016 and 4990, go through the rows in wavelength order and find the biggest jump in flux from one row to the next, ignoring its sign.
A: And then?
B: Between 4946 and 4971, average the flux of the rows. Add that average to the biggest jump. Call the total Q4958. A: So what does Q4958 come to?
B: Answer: 43.1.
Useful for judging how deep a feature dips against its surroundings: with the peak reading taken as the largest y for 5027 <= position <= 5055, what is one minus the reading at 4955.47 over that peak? 0.062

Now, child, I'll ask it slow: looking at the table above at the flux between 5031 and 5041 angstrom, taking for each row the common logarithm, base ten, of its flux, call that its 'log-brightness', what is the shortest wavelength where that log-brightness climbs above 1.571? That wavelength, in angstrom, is 5031.35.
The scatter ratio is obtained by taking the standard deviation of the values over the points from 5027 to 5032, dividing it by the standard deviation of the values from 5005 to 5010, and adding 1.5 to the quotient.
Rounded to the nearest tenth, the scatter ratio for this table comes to 1.9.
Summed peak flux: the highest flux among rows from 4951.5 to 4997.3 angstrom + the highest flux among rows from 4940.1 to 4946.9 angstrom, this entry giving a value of 82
